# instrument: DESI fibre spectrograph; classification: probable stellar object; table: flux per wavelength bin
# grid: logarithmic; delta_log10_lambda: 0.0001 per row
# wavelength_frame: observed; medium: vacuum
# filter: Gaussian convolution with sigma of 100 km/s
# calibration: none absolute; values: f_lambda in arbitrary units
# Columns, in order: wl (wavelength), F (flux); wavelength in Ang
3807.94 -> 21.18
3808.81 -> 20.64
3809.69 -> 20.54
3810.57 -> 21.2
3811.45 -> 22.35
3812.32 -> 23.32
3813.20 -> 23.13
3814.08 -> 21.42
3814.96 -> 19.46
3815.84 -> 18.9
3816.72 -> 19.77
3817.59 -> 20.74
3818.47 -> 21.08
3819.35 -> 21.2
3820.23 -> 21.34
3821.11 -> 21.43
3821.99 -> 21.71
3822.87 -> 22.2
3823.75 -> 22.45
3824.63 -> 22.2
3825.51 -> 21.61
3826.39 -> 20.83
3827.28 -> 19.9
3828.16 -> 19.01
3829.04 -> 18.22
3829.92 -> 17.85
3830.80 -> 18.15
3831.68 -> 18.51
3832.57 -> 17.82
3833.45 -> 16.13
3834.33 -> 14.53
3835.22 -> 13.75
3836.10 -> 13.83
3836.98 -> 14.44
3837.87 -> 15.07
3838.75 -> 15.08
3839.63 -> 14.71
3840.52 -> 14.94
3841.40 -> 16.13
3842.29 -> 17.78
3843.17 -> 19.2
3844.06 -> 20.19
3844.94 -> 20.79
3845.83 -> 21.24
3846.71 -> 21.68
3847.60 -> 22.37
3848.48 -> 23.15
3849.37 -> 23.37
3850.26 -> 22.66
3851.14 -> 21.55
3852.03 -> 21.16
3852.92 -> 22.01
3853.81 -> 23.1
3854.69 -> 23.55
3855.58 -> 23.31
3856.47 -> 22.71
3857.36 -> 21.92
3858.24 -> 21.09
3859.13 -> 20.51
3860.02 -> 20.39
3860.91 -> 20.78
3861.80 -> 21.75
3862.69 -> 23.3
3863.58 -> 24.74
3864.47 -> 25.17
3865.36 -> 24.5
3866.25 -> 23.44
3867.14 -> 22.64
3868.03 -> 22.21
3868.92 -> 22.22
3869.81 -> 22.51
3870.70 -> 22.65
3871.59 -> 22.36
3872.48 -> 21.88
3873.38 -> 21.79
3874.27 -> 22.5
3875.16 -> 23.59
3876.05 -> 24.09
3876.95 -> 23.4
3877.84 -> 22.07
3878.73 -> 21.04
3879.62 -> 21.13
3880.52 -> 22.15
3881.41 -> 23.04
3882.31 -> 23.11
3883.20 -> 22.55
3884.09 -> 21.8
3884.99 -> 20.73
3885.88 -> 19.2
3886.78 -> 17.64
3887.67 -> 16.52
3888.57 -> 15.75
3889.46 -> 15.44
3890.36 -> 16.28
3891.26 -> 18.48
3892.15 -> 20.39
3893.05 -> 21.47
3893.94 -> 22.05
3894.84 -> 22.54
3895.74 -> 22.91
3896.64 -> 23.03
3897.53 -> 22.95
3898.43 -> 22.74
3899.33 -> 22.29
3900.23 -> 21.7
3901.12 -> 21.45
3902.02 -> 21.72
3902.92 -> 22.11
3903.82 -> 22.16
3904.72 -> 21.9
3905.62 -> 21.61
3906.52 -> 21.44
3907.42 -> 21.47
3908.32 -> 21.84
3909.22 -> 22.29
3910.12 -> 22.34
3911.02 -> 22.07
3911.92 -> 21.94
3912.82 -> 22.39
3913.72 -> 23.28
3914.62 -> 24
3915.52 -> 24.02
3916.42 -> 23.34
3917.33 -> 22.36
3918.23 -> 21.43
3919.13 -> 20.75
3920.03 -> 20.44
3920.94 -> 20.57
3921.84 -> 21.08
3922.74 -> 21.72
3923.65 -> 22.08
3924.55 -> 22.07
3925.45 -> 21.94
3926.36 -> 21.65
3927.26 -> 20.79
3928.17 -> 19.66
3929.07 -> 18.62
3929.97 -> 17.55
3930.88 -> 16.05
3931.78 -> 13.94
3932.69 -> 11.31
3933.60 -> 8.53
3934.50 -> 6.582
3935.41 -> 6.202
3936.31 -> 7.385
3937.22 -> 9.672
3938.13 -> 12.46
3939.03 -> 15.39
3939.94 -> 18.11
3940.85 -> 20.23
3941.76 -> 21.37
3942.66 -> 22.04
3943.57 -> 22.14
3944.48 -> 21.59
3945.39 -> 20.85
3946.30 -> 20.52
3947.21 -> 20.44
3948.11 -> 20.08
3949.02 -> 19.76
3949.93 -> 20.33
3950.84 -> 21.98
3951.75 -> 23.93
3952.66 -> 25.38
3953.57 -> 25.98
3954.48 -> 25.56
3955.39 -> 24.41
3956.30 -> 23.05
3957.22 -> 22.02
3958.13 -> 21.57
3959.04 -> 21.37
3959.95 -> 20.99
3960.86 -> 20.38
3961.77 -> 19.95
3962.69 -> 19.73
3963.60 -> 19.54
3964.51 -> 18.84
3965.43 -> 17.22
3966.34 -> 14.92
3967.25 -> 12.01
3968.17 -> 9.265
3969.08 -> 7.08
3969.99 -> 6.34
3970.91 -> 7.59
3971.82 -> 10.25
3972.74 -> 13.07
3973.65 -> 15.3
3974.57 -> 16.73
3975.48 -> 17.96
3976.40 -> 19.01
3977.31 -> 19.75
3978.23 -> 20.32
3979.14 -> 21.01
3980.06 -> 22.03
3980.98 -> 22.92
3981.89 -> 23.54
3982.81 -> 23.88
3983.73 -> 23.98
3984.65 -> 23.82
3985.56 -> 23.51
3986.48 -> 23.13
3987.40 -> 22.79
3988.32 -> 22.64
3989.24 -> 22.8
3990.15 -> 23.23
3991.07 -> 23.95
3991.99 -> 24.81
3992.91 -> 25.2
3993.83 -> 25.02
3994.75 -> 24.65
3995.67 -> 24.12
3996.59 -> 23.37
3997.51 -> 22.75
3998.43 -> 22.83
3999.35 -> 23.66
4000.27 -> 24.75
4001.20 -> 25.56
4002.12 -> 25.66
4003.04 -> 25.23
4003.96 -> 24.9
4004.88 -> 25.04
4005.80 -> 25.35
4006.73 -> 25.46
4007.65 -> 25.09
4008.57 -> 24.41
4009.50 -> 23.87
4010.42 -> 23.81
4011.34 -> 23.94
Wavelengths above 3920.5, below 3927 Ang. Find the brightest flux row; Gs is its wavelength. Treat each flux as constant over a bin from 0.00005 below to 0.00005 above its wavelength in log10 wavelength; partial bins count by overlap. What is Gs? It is 3923.65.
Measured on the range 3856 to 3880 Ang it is 3864.47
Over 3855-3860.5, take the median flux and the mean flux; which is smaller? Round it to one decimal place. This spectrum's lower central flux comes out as 21.5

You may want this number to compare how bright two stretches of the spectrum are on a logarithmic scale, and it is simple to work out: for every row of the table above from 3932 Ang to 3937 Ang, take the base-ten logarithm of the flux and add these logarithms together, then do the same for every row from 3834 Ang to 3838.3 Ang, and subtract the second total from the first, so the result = -1.3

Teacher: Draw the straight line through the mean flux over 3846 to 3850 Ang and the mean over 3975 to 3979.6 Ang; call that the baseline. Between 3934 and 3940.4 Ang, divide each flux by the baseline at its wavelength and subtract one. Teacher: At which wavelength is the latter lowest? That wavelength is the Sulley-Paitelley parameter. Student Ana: 3935.41 Ang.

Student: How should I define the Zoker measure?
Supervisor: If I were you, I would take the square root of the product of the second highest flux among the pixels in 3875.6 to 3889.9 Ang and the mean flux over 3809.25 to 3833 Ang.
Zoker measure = 22.0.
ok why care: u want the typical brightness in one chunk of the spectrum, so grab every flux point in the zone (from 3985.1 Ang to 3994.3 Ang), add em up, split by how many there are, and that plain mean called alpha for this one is 23.7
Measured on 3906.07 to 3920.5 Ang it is 22.2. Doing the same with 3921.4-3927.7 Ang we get 21.6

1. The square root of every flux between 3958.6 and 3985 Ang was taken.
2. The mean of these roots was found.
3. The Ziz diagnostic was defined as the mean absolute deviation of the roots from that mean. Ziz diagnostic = 0.56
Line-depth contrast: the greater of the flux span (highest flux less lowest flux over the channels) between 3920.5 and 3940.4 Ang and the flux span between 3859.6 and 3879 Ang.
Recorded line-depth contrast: 16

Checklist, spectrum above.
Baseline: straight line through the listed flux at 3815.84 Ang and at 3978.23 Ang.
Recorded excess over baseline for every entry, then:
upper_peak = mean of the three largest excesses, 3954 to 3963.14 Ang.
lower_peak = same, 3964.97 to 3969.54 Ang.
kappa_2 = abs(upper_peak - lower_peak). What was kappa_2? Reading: 10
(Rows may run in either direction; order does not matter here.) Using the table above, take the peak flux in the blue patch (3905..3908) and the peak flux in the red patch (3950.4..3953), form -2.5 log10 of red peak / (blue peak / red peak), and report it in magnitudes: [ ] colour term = -3.69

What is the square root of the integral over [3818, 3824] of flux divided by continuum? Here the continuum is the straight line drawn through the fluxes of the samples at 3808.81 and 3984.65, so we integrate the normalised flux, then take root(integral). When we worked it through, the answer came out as 2.5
